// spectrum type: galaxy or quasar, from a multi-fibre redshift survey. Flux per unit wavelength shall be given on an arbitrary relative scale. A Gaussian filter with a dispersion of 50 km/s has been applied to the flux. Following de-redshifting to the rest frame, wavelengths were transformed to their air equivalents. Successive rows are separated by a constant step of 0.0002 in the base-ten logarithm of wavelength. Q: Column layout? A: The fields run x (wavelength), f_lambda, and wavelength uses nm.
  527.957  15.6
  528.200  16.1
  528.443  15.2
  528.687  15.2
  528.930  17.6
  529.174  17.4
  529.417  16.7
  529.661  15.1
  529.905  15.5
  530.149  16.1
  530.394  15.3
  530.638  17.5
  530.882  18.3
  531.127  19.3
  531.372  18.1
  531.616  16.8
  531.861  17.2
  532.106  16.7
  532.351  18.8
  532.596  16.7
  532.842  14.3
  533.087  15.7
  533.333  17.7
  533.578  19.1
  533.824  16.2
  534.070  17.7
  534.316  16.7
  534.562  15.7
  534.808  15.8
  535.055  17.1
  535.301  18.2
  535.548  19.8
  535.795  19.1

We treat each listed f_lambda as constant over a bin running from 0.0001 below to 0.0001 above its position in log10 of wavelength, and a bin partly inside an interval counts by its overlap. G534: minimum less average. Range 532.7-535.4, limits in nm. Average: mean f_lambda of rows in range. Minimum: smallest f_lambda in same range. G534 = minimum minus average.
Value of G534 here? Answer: -2.4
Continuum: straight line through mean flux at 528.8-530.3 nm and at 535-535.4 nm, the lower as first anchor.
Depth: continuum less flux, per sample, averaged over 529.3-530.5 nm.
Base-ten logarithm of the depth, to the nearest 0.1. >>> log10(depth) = -0.1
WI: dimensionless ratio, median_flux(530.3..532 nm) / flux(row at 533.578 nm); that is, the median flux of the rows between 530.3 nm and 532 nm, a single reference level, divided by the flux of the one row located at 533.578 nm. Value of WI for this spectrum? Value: 0.92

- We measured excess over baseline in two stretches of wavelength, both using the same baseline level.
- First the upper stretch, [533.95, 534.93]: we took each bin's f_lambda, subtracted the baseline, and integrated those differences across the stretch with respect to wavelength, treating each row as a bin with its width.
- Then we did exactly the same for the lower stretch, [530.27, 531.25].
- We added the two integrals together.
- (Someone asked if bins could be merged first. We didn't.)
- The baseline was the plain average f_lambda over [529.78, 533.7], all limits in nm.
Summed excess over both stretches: -0.06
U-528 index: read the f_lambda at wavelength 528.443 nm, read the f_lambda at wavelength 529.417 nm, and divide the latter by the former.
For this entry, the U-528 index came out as 1.10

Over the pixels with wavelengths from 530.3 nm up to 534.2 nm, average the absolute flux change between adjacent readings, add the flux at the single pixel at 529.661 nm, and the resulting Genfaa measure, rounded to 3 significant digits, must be 16.6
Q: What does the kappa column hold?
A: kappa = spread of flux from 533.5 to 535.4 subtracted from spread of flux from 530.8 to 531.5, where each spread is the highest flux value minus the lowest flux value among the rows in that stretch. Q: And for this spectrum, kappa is -2.2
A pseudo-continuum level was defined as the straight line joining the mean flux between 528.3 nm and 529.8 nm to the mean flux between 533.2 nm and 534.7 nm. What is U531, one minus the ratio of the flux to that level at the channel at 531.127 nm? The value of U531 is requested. -0.16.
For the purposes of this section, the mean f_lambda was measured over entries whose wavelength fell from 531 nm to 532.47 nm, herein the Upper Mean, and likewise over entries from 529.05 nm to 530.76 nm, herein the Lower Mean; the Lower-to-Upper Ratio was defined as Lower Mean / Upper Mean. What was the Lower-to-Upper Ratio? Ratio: 0.91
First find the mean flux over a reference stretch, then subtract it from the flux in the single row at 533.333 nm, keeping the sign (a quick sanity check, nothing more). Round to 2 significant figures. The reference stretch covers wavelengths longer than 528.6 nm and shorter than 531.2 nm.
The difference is 1.0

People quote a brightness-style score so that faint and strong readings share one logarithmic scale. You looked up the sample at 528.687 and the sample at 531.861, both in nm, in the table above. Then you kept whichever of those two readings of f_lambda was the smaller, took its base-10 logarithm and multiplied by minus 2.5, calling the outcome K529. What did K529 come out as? -2.955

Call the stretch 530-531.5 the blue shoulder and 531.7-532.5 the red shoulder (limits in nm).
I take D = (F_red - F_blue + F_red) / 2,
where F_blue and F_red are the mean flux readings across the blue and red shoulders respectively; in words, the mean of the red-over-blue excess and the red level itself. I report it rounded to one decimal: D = 8.8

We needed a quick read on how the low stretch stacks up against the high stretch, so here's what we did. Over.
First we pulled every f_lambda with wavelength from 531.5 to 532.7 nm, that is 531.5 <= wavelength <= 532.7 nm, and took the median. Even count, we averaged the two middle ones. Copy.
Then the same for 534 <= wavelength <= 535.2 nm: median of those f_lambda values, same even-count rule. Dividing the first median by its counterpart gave 1.01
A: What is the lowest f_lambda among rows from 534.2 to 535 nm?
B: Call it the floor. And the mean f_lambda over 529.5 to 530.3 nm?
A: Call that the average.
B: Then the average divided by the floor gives 0.99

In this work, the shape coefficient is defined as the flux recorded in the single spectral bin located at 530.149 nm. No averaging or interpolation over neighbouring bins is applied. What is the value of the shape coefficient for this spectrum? 16.1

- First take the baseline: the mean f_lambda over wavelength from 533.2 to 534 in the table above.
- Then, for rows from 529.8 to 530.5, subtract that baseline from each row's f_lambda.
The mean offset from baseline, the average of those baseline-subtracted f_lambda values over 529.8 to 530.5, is -2.0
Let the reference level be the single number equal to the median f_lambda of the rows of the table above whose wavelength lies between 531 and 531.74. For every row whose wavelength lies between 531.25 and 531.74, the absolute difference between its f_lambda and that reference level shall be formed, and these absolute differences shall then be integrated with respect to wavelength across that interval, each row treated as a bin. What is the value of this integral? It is 0.32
